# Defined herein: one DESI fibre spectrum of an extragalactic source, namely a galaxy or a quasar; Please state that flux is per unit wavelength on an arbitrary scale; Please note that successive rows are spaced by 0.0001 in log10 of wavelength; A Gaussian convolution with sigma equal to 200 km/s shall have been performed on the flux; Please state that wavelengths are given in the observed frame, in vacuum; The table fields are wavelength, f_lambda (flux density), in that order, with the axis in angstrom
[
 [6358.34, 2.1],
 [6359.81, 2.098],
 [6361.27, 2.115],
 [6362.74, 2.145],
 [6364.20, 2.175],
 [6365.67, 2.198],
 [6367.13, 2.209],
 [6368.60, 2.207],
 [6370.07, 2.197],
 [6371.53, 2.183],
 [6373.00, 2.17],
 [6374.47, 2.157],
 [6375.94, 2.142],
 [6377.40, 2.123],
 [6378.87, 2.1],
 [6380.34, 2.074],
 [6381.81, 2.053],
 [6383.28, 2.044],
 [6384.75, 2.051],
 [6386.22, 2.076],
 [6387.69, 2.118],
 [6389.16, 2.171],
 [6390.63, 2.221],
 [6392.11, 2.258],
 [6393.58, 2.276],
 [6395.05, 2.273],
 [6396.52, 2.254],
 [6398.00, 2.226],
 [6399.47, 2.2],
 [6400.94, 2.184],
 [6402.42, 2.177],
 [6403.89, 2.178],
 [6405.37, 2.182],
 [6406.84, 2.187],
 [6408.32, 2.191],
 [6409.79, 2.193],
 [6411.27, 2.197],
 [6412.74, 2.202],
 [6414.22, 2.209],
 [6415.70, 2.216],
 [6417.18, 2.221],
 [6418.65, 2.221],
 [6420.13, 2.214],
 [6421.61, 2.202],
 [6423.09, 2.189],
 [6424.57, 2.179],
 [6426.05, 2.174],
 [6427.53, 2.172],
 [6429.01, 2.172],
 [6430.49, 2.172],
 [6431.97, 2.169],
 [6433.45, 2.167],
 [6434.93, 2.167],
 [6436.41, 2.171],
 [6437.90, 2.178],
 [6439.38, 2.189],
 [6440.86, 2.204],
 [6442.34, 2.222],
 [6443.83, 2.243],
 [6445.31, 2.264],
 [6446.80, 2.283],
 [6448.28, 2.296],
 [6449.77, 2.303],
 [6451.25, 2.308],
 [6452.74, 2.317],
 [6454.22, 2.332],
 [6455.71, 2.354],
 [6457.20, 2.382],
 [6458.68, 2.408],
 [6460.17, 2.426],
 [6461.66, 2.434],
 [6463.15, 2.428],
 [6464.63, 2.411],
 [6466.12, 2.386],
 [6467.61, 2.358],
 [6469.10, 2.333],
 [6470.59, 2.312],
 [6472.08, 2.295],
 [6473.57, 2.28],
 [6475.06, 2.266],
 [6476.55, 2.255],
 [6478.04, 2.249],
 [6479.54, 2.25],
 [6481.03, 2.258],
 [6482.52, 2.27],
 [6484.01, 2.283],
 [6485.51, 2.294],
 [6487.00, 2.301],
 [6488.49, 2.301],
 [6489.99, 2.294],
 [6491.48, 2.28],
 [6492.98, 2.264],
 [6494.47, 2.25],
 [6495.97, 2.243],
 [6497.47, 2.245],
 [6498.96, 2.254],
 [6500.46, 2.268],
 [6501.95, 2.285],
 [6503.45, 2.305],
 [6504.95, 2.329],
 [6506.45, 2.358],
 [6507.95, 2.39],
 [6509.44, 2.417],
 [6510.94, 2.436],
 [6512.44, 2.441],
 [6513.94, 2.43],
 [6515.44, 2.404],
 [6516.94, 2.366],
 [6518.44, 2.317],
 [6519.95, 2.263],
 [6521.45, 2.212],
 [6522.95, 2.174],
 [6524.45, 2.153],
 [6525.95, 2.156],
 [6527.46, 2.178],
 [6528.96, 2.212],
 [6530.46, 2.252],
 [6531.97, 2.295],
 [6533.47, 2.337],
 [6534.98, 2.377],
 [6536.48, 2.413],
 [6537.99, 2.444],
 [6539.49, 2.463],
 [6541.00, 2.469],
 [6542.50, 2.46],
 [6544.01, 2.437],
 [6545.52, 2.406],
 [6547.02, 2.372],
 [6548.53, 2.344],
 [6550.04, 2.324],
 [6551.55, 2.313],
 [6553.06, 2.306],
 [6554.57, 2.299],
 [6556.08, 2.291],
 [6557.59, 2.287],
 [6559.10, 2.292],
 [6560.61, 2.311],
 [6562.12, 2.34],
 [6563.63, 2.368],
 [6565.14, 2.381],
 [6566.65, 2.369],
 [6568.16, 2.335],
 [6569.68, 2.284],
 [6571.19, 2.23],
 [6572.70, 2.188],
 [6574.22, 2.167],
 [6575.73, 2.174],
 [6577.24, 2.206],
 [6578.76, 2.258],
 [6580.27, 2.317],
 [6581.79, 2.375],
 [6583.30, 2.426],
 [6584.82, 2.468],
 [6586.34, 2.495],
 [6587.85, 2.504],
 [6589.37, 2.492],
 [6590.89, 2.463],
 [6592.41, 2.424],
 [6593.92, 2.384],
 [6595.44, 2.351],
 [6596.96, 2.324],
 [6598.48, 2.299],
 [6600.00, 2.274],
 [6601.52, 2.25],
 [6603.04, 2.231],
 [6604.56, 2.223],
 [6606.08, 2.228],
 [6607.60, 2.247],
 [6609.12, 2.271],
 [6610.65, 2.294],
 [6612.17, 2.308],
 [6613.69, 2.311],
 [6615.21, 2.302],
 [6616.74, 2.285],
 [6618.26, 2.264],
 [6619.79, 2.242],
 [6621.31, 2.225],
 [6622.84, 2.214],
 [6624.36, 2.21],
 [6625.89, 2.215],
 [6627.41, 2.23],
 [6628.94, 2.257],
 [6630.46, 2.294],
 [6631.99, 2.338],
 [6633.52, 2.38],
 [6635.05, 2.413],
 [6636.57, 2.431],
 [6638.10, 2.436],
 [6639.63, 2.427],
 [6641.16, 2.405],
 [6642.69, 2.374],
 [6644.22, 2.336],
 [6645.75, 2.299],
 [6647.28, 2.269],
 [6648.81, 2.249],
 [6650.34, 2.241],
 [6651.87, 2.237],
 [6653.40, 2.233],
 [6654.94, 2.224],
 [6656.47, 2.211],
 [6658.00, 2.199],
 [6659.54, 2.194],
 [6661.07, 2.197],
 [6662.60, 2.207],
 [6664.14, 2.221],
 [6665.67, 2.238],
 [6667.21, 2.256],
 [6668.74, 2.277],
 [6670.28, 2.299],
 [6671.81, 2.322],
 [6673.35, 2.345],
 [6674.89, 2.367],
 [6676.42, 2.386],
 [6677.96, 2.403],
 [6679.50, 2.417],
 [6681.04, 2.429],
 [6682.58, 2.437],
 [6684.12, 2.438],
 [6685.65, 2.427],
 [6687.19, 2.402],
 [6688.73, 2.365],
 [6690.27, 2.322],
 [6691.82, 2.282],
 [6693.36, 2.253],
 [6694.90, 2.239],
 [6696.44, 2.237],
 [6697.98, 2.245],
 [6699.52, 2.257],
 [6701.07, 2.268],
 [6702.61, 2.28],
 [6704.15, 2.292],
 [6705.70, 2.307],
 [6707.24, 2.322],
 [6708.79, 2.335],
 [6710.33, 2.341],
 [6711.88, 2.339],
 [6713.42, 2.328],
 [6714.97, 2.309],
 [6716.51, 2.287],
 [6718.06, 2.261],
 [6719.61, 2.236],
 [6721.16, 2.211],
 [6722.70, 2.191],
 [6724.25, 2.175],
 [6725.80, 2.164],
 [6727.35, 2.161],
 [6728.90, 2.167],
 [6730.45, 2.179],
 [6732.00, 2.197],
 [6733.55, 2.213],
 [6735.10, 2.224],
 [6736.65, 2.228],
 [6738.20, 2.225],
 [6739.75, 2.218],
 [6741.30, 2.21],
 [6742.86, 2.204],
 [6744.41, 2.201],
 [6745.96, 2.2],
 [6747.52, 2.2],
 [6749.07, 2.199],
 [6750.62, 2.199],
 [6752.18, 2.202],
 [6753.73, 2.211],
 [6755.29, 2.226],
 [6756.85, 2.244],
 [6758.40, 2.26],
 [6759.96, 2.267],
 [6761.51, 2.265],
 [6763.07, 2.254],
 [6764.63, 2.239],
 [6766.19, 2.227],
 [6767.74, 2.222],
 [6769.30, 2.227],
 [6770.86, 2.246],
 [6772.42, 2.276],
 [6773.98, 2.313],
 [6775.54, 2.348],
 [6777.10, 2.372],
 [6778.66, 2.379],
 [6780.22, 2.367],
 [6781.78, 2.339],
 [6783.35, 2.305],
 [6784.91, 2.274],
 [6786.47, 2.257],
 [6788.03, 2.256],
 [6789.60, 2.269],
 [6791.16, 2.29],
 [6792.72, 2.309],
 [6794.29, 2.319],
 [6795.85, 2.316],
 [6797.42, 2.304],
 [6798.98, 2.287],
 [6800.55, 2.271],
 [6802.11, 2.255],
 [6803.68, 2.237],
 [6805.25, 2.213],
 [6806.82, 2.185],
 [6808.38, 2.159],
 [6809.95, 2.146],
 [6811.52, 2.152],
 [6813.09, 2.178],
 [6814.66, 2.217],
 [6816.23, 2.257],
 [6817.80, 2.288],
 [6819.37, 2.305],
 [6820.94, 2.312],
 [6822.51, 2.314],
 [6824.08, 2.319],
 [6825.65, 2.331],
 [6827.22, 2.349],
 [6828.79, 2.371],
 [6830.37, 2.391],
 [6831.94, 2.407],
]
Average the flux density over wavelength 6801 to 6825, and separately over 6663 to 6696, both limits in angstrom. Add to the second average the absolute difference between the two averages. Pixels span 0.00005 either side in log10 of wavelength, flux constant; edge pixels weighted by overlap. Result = 2.44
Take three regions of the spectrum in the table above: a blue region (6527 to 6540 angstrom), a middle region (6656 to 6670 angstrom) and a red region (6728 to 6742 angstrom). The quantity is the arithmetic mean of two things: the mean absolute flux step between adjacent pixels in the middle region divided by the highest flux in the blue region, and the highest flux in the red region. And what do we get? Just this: 1.12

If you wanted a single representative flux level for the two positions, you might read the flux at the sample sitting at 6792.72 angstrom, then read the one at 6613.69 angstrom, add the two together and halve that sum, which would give 2.31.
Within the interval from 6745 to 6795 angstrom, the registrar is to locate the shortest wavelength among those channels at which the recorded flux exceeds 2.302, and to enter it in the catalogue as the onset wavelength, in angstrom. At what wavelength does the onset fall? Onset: 6773.98 angstrom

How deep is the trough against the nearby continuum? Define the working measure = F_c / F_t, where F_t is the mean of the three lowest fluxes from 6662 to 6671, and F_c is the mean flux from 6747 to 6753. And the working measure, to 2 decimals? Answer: 0.99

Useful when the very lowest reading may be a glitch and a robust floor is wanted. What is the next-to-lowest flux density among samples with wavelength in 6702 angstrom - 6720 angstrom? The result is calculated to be 2.261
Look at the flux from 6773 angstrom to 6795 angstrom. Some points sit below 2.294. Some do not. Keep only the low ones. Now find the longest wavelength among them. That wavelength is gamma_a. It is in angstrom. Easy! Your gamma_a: 6791.16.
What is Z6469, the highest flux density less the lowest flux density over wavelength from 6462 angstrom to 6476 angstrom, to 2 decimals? 0.16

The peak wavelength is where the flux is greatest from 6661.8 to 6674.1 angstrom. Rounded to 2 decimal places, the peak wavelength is 6673.35 angstrom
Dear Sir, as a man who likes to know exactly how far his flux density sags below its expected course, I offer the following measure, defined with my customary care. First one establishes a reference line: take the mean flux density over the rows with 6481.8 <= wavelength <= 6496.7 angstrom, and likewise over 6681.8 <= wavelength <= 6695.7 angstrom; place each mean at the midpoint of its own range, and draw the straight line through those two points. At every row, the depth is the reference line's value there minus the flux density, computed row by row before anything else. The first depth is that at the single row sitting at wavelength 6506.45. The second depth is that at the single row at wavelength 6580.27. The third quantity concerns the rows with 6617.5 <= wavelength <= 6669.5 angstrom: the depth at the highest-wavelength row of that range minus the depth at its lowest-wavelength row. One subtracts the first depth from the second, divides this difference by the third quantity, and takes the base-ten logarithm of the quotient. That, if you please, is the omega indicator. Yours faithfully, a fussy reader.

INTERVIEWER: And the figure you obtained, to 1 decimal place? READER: 1.1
